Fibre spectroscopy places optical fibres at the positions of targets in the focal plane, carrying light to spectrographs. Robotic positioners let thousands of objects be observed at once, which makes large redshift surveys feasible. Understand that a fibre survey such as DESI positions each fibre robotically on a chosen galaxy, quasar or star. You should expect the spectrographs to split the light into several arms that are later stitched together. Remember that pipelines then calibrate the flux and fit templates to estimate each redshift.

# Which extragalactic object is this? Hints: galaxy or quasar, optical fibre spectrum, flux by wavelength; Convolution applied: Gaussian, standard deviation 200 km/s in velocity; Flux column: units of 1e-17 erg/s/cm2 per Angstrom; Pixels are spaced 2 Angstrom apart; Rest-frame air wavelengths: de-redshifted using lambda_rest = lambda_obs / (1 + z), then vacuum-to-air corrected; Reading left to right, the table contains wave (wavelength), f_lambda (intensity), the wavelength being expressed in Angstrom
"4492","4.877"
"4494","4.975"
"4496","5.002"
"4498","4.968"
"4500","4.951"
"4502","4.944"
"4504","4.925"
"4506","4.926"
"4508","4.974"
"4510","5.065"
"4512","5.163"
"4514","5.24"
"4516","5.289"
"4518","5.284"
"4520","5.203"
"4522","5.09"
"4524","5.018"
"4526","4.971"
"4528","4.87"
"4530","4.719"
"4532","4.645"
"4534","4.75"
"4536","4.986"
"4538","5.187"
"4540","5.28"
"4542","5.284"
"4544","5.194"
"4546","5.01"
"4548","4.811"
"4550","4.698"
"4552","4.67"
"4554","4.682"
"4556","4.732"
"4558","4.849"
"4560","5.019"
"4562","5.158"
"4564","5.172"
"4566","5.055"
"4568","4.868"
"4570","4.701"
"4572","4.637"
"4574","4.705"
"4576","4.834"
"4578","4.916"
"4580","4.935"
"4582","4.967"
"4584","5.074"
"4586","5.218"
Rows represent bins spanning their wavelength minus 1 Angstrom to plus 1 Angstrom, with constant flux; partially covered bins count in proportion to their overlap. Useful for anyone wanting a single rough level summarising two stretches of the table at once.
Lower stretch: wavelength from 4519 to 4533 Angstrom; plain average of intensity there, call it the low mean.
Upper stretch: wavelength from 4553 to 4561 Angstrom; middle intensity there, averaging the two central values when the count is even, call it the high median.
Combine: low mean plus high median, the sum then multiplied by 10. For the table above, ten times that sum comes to 97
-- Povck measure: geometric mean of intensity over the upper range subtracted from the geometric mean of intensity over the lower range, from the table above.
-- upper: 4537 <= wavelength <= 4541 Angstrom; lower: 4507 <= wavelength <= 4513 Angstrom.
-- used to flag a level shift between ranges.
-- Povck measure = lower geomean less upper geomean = -0.17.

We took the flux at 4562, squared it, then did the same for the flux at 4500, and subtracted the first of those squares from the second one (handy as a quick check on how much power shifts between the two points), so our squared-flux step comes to -2.1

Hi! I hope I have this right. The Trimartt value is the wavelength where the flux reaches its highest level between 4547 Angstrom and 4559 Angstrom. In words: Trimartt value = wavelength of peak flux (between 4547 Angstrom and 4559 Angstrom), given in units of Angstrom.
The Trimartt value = 4558 Angstrom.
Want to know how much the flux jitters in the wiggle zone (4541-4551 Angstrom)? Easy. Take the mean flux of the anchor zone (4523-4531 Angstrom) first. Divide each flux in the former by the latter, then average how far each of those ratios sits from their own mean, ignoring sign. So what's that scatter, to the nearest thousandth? 0.040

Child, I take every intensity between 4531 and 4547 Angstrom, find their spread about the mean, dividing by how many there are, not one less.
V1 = 0.23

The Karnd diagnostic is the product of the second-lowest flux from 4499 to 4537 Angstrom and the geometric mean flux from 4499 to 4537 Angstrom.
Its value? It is 23.6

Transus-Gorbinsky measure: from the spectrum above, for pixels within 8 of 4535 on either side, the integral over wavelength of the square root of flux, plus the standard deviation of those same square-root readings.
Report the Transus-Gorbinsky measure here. 35.7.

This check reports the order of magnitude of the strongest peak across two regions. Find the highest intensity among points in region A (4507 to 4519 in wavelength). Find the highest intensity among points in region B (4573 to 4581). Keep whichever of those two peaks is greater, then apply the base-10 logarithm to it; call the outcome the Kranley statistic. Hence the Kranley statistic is 0.723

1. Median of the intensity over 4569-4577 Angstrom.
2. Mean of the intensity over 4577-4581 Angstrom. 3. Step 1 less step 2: -0.2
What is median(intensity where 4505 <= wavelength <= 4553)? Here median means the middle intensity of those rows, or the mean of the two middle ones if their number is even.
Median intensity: 5.01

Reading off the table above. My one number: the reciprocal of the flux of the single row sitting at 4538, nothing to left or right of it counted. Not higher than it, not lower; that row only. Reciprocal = 0.193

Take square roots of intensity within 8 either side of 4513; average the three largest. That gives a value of 2.30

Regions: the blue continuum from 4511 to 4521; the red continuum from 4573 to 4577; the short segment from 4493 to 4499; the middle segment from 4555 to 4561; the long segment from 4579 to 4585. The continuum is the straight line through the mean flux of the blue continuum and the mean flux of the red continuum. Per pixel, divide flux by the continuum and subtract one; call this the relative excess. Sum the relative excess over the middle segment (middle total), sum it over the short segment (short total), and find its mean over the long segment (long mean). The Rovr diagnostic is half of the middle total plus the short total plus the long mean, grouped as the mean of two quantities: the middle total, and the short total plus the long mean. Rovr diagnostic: -0.096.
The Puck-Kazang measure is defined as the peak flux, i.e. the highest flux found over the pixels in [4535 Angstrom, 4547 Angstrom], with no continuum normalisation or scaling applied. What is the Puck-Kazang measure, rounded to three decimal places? 5.284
